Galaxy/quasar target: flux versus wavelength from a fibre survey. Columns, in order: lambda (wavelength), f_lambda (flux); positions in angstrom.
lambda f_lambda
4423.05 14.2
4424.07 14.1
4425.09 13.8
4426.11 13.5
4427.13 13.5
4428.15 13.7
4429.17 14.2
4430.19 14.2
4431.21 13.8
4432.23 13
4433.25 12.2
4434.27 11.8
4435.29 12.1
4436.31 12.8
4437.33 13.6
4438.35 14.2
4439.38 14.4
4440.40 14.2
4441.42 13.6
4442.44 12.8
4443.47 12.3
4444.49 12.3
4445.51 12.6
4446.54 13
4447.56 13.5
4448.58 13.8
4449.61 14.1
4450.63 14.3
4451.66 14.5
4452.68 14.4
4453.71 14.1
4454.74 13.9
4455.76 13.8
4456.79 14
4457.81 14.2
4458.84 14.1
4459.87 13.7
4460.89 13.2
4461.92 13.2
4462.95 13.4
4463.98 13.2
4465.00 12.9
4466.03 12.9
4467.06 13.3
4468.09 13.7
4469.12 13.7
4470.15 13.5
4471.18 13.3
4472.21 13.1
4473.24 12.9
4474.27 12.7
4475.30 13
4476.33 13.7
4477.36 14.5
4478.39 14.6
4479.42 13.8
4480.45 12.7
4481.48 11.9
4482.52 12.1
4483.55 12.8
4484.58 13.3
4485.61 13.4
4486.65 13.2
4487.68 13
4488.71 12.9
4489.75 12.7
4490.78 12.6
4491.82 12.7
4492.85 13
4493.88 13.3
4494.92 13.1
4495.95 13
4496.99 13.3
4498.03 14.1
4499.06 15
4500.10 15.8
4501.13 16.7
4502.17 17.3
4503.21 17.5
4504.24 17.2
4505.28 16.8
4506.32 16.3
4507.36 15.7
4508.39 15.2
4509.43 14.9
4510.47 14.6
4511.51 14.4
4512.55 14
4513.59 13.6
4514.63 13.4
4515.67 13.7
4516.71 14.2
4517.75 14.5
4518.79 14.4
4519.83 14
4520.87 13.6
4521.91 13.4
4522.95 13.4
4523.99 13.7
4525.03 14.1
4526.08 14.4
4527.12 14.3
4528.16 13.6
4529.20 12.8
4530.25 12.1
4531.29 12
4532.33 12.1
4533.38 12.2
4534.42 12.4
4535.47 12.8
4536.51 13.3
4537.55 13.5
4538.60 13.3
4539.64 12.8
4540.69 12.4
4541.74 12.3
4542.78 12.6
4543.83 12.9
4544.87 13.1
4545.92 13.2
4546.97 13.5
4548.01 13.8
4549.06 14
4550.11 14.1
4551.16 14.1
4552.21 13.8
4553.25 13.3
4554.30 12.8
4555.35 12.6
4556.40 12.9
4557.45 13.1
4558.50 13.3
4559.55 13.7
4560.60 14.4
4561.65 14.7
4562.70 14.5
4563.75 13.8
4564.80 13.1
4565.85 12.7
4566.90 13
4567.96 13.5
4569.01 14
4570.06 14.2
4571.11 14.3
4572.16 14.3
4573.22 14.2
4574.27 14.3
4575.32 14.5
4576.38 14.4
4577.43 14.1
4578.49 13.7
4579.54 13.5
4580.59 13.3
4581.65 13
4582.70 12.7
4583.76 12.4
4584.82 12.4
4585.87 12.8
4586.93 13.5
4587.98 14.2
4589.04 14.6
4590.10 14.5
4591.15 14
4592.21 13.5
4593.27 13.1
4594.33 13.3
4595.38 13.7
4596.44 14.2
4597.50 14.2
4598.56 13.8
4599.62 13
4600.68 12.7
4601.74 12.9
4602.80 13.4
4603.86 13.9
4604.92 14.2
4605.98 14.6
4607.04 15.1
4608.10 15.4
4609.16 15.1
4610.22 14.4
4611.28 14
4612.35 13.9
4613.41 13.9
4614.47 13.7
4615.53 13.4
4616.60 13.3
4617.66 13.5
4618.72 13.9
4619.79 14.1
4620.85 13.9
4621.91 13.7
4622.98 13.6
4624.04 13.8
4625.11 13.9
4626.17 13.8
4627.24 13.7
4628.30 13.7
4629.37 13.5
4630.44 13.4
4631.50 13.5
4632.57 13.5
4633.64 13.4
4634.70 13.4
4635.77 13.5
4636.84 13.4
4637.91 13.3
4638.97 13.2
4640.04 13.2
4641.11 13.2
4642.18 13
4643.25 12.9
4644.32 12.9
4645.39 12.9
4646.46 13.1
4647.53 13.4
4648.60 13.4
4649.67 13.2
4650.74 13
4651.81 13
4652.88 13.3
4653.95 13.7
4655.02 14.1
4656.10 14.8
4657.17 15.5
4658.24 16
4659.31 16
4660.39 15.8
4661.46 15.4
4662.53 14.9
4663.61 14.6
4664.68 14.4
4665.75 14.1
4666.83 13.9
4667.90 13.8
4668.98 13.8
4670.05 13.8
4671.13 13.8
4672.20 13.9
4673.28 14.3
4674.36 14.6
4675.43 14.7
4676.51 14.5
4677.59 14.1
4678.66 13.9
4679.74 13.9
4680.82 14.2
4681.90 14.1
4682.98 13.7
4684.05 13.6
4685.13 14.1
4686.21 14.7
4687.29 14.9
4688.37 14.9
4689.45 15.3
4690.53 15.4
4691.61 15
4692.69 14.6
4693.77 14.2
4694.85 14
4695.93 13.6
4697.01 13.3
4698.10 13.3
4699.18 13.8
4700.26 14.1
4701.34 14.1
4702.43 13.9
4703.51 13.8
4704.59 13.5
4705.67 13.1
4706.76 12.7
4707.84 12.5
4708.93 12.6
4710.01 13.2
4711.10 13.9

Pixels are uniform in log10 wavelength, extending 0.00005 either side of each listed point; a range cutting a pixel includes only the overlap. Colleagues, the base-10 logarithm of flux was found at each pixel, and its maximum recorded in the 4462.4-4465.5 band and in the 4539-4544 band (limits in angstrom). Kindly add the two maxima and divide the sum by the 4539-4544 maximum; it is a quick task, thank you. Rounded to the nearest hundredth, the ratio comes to 2.01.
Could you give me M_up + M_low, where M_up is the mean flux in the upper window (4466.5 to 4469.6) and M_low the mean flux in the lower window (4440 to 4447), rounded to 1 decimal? 26.5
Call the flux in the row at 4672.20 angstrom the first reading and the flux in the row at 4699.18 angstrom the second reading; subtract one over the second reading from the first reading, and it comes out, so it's 13.83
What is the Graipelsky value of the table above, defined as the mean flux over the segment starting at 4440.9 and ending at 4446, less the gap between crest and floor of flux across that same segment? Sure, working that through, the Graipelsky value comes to 11.4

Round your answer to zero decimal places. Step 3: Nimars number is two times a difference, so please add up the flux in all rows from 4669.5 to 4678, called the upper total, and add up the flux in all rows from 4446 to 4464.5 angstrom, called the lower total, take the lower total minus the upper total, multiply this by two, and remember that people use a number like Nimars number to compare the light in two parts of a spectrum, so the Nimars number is 269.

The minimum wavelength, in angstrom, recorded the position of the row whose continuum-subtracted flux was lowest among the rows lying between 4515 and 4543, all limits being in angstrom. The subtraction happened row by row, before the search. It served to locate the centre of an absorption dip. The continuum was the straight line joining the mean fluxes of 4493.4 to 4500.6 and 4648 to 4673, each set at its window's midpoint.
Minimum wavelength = 4531.29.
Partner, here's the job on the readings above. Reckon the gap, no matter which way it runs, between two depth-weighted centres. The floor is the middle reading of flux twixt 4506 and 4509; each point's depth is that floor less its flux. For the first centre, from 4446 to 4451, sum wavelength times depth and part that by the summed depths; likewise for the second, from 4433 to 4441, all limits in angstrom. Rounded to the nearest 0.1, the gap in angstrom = 12.3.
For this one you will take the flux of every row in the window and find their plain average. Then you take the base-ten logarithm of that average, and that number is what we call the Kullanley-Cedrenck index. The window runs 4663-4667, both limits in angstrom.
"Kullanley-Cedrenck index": 1.15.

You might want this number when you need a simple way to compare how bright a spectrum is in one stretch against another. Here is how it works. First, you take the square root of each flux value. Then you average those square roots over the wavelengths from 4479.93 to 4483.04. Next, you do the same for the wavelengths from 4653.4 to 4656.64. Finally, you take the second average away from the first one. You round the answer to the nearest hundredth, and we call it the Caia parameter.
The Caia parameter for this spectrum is -0.27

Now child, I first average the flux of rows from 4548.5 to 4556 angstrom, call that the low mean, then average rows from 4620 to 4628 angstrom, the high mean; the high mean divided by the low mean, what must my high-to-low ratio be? 1.02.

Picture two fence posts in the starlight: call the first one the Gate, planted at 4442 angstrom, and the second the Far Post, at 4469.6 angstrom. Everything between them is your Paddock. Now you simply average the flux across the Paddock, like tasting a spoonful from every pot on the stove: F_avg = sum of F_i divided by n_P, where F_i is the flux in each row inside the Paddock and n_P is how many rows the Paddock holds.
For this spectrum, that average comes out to 13.5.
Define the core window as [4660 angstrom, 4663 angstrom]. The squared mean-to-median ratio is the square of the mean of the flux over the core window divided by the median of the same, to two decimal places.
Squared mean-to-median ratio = 1.00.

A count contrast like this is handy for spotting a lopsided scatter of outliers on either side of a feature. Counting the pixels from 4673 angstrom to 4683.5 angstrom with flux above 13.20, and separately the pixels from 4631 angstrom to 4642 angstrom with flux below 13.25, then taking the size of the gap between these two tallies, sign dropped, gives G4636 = 7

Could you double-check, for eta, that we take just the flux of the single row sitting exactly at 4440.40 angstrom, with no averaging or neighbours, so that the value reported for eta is 14.2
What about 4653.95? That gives 13.7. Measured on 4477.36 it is 14.5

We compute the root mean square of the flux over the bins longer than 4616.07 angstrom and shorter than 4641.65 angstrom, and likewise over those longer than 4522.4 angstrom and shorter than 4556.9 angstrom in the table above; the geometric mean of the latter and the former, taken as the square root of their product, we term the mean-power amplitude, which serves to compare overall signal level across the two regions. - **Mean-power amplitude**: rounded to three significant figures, 13.4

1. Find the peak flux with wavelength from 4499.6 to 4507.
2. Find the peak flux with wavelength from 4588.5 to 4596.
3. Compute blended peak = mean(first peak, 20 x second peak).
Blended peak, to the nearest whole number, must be 155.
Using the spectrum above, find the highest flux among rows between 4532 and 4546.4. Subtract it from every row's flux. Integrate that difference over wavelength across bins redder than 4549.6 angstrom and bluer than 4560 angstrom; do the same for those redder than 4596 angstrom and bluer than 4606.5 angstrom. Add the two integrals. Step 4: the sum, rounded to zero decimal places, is 1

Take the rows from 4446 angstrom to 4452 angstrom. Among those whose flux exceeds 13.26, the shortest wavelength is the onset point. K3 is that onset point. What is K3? 4447.56 angstrom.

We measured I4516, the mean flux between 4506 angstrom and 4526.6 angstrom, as 14.3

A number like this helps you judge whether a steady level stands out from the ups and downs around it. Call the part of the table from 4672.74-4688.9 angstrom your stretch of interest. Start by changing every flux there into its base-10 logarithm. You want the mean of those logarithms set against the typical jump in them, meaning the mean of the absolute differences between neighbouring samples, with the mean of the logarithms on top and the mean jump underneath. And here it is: 155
